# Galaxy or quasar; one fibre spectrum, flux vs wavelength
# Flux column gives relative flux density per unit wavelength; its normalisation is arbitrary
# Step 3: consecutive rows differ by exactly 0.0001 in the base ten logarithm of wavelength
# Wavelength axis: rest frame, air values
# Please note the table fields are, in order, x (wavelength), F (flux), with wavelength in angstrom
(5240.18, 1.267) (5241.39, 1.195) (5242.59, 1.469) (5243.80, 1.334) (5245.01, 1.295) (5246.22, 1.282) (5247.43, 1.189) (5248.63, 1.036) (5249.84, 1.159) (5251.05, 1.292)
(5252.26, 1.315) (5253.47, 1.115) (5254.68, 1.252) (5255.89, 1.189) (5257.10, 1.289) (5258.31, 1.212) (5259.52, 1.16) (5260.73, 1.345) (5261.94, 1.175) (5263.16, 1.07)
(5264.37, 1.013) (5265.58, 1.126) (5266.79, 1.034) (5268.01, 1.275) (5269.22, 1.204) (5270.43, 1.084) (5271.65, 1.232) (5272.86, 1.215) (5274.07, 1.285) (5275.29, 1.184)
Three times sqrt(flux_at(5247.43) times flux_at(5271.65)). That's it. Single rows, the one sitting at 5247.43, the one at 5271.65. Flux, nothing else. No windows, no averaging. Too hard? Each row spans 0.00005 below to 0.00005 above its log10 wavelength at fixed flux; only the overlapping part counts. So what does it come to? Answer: 3.63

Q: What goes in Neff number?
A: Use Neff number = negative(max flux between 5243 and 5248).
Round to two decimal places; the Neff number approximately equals -1.33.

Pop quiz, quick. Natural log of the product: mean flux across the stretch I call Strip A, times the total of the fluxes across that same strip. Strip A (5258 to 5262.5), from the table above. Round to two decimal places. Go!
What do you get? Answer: 1.79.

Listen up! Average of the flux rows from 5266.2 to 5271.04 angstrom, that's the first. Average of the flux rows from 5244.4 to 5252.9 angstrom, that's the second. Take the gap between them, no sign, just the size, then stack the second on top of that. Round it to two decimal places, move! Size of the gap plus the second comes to 1.30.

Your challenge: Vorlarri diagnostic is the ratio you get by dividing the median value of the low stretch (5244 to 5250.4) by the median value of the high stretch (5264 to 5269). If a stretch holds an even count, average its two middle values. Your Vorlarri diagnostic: 1.10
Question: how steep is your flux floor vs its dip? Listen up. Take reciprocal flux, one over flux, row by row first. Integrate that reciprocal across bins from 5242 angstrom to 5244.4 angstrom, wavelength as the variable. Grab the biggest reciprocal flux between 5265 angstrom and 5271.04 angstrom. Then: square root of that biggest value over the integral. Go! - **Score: 0.75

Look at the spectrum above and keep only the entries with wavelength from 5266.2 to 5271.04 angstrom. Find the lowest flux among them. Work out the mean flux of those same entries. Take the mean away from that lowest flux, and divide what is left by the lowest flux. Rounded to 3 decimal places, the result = -0.111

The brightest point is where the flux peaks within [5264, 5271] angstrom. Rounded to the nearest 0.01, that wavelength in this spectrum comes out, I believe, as 5268.01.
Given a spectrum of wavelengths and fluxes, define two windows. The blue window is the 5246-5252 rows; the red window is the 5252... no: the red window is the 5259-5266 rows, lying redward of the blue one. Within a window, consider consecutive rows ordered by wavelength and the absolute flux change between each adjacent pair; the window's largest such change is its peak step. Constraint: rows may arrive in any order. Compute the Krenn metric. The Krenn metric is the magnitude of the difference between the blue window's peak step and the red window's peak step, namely 0.032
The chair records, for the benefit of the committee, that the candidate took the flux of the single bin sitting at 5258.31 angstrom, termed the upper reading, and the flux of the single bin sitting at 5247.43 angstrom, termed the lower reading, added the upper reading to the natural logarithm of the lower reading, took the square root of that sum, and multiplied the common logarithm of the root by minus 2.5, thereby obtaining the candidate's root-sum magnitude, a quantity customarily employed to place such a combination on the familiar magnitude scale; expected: -0.177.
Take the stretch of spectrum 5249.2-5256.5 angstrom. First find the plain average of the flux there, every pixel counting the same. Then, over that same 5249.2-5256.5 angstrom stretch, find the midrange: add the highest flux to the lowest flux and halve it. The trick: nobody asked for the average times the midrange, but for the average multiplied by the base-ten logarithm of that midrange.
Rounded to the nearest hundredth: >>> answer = 0.10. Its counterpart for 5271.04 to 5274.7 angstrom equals 0.12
